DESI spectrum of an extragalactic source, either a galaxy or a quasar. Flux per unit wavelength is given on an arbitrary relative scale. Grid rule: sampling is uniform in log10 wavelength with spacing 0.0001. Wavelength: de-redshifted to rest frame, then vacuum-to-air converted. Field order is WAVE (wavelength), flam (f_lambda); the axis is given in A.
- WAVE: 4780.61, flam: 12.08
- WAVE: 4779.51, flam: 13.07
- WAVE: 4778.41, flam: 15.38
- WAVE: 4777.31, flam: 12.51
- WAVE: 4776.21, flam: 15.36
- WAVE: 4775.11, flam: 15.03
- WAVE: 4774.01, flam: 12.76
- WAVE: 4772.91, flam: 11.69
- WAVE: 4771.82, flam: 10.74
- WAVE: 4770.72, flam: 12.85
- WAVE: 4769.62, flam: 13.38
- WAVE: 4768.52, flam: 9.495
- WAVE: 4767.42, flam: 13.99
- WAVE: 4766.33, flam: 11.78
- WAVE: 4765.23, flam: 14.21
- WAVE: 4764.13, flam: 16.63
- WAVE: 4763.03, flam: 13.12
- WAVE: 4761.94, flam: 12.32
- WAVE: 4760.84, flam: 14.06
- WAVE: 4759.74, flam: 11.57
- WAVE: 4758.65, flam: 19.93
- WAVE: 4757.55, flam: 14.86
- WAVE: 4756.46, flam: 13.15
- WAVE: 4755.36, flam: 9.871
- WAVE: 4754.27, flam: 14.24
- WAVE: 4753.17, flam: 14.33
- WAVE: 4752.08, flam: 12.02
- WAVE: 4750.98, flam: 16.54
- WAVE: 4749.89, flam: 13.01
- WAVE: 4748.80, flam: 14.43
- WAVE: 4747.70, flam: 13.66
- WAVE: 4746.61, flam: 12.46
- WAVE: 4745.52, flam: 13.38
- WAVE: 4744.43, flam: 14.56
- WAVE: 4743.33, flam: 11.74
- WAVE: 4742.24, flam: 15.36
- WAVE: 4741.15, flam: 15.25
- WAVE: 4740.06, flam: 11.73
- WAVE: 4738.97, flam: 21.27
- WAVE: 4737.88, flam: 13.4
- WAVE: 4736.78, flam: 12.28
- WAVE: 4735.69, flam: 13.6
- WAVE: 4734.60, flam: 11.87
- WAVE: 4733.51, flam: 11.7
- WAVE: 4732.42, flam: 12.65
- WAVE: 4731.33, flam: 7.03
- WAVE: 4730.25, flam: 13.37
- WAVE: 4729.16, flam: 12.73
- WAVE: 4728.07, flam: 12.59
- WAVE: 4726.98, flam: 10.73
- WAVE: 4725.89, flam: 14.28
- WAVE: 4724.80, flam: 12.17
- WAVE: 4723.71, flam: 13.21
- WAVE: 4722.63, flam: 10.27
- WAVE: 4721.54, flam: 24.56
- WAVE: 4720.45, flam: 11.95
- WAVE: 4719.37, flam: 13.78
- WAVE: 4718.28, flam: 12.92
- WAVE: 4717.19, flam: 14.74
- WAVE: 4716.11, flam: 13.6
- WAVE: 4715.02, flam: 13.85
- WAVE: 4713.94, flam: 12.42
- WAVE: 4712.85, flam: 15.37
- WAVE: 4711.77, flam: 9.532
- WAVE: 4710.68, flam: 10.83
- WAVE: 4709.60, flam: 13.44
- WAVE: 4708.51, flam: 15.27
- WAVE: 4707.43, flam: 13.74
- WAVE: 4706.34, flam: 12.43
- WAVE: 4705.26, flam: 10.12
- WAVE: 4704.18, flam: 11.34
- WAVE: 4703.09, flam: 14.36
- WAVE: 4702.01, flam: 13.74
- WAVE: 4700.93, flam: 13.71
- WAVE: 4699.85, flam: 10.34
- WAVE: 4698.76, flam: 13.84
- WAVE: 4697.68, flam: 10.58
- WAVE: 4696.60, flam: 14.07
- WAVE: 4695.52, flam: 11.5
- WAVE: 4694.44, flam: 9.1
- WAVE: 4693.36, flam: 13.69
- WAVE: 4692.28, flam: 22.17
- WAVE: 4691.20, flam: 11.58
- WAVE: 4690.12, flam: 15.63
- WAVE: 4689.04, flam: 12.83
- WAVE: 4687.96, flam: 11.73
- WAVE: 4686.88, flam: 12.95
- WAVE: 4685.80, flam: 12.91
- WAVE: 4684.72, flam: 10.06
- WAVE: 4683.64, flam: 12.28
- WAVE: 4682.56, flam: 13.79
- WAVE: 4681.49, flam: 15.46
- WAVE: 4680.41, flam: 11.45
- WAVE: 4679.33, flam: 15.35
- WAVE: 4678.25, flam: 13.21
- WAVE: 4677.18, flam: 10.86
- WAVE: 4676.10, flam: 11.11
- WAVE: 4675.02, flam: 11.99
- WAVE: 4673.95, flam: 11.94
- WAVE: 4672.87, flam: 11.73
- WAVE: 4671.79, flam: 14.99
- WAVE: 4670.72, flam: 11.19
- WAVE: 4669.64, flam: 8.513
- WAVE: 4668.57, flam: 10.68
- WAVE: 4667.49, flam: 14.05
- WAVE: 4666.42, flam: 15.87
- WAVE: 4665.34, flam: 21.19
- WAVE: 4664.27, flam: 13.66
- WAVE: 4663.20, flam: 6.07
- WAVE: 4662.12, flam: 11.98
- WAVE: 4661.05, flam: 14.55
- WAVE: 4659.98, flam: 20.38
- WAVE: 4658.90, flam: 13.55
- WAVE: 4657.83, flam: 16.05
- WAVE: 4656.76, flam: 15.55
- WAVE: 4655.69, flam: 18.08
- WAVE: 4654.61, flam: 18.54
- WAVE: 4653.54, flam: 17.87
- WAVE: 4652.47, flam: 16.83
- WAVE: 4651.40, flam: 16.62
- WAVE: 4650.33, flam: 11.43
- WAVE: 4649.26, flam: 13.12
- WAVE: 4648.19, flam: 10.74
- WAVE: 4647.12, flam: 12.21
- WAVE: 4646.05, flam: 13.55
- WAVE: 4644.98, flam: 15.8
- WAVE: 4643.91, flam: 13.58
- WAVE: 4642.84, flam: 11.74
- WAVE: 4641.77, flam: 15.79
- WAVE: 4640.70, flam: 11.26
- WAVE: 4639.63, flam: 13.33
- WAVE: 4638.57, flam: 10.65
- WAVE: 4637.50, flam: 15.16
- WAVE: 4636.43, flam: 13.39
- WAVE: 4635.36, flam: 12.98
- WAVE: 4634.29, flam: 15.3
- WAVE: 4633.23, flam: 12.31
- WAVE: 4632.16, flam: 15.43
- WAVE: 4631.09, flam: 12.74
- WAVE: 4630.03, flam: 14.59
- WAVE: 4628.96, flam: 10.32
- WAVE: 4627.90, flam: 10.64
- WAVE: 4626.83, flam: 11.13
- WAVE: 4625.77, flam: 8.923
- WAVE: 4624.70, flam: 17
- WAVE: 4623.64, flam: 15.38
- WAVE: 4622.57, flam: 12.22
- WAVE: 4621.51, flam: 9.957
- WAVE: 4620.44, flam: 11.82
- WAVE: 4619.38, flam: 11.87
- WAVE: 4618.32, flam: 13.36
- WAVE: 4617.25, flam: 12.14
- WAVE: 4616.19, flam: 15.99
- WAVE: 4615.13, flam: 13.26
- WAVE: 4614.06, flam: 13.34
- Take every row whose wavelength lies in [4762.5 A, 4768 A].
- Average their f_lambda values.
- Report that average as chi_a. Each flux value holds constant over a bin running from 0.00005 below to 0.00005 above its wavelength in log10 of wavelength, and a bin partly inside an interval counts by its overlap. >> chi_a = 13.9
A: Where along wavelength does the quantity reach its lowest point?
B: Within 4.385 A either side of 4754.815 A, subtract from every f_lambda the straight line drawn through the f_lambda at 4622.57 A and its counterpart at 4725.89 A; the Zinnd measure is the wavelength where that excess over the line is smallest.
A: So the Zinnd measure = 4755.36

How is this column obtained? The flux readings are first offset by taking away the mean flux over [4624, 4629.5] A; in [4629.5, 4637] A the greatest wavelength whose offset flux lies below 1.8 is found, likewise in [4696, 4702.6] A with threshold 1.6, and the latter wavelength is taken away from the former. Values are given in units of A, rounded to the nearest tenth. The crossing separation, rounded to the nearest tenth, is -63.4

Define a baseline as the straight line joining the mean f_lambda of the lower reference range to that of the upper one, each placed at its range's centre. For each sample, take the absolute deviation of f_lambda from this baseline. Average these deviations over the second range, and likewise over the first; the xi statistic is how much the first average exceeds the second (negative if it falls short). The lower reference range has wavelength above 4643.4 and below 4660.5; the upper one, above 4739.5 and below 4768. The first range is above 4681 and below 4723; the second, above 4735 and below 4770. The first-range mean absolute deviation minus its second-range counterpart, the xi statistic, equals 0.7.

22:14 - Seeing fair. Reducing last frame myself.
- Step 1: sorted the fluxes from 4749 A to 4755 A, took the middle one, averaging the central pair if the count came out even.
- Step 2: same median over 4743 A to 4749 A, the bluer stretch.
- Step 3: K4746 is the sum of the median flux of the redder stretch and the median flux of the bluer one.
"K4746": 28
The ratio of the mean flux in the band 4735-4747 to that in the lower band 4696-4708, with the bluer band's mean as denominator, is 1.12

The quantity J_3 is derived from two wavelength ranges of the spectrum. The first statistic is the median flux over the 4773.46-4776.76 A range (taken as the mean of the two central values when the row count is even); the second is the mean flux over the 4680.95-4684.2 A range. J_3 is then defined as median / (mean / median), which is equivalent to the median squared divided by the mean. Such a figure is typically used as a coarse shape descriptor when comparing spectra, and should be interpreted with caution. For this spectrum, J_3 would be 16.3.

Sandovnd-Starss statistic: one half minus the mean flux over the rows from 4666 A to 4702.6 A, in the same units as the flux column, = -12.3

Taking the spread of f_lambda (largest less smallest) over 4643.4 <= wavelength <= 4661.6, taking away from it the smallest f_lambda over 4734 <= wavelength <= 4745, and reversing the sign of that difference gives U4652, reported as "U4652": 2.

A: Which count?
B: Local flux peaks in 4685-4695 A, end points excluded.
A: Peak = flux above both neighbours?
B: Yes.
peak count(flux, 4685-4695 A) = 3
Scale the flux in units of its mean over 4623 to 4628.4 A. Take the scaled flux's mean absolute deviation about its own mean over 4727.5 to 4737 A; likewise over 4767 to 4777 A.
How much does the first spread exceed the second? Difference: -0.02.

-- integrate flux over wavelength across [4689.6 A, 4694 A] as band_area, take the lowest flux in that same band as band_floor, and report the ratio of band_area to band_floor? 5.9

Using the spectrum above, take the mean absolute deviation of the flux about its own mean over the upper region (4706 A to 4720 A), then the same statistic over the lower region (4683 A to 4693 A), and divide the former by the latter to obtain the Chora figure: 0.52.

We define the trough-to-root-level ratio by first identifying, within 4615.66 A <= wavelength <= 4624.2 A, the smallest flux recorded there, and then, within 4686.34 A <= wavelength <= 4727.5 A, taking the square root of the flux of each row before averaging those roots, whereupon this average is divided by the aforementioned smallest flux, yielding 0.36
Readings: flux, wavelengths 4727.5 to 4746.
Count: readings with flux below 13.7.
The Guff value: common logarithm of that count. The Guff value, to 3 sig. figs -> 1.11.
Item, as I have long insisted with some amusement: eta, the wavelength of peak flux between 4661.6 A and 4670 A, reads 4665.34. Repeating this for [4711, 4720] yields 4712.85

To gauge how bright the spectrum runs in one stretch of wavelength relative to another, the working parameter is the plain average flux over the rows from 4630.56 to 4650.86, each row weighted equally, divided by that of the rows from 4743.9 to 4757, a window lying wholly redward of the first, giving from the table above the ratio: 0.98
